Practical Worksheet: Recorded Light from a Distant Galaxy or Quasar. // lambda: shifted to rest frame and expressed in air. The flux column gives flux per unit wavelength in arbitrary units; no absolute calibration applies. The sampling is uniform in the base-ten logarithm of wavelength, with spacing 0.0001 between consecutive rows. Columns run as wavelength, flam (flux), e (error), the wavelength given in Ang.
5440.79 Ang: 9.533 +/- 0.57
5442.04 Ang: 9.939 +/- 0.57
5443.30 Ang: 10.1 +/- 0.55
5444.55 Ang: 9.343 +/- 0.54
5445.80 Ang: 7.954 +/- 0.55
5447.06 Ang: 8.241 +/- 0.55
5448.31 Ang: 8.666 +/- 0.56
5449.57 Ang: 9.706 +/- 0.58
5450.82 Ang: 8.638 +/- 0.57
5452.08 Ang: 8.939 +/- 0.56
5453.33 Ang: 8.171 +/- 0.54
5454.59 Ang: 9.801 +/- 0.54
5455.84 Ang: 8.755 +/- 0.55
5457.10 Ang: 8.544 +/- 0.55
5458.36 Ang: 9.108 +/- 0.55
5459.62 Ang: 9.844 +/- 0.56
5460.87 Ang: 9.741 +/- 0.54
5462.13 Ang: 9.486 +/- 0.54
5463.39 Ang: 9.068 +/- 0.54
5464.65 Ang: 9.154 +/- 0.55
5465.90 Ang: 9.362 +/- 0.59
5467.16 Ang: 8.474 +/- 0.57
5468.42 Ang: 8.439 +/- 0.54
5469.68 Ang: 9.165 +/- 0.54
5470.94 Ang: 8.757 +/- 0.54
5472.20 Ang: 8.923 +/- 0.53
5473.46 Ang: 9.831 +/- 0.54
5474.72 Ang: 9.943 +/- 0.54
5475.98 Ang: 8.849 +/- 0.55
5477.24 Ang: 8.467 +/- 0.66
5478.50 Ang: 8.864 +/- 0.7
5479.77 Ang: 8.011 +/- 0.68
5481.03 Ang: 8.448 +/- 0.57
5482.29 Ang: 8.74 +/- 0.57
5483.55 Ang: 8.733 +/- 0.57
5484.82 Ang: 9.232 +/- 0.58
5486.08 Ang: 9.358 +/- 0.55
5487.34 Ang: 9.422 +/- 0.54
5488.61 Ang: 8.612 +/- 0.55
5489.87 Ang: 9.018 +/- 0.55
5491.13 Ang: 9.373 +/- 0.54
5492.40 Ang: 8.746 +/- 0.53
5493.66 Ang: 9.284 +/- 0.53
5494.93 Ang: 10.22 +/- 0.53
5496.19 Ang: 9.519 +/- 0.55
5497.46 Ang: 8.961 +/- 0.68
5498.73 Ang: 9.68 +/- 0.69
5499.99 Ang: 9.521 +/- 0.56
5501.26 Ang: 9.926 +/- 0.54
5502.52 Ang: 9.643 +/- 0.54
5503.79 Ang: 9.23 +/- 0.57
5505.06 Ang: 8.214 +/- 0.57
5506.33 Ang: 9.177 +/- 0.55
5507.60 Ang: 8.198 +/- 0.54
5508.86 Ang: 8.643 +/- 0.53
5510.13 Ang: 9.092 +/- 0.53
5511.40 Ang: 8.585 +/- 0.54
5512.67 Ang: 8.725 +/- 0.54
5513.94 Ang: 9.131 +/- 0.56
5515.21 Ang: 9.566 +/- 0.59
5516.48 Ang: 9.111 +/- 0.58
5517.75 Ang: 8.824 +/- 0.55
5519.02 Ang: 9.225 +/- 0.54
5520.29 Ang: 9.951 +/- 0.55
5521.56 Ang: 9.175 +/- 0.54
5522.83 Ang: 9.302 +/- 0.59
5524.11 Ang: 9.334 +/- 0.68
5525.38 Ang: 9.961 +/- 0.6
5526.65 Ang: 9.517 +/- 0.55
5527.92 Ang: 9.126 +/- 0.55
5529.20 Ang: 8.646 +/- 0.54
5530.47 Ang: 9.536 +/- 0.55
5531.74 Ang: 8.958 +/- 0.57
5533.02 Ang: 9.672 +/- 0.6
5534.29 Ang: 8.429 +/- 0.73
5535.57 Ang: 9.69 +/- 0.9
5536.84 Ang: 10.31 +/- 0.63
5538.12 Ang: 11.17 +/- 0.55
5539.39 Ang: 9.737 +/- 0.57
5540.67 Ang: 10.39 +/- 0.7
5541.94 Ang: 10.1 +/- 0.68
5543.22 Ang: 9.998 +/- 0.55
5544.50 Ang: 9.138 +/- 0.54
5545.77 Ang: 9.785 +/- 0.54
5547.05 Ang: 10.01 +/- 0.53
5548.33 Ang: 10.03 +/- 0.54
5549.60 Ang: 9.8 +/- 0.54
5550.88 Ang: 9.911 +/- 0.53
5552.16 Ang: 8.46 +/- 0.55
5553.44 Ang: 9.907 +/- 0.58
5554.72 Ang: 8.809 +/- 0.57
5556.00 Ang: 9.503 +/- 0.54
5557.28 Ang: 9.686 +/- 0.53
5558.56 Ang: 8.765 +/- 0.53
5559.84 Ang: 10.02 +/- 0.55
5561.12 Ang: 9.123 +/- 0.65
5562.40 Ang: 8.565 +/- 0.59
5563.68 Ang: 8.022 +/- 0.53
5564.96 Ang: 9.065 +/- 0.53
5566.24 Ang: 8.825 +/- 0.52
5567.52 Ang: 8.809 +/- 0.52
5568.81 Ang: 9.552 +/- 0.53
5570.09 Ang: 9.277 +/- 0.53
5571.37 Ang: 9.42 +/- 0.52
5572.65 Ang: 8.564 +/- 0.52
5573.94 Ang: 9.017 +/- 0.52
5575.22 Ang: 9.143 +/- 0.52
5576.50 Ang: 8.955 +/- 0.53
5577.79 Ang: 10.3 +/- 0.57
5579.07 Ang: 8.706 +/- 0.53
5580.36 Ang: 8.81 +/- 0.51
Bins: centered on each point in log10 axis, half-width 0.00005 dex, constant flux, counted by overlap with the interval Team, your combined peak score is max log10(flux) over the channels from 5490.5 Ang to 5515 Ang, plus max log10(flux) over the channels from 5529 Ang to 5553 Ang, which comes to 2.058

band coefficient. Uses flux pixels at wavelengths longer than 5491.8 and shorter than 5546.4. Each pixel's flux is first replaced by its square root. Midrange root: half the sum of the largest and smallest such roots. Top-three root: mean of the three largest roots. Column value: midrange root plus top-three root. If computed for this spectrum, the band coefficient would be 6.36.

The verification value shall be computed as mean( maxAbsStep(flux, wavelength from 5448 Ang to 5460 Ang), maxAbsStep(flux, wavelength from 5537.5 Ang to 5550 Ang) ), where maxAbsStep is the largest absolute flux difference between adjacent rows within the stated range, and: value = 1.53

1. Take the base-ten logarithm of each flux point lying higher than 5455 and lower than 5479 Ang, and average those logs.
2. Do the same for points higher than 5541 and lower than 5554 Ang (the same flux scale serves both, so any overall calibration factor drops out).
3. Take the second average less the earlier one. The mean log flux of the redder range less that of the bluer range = 0.029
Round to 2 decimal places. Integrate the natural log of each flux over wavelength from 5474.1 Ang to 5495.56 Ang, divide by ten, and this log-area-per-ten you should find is 4.72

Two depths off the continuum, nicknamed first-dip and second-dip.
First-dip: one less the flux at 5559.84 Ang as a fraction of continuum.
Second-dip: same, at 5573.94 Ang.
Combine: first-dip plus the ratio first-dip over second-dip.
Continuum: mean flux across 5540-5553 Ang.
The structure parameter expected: -0.4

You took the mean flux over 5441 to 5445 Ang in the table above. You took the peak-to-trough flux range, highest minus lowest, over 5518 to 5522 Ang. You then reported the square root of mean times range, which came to 2.8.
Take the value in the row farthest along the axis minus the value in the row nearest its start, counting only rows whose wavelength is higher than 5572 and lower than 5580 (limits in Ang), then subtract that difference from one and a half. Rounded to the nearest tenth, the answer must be 1.4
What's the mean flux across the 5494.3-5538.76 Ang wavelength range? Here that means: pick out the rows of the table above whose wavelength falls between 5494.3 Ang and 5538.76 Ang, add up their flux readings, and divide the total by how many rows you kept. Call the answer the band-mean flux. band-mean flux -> 9.31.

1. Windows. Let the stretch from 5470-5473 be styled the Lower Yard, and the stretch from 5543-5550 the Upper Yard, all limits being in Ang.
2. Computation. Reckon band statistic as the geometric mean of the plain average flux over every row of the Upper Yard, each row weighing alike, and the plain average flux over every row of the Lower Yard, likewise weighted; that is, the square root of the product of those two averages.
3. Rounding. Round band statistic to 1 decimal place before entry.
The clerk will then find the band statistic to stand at 9.3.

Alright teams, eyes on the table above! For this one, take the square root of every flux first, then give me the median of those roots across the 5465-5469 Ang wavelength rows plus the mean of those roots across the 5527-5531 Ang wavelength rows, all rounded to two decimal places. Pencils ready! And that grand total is 5.93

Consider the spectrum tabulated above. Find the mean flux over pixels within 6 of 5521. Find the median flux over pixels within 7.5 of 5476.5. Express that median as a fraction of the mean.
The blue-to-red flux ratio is 0.94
